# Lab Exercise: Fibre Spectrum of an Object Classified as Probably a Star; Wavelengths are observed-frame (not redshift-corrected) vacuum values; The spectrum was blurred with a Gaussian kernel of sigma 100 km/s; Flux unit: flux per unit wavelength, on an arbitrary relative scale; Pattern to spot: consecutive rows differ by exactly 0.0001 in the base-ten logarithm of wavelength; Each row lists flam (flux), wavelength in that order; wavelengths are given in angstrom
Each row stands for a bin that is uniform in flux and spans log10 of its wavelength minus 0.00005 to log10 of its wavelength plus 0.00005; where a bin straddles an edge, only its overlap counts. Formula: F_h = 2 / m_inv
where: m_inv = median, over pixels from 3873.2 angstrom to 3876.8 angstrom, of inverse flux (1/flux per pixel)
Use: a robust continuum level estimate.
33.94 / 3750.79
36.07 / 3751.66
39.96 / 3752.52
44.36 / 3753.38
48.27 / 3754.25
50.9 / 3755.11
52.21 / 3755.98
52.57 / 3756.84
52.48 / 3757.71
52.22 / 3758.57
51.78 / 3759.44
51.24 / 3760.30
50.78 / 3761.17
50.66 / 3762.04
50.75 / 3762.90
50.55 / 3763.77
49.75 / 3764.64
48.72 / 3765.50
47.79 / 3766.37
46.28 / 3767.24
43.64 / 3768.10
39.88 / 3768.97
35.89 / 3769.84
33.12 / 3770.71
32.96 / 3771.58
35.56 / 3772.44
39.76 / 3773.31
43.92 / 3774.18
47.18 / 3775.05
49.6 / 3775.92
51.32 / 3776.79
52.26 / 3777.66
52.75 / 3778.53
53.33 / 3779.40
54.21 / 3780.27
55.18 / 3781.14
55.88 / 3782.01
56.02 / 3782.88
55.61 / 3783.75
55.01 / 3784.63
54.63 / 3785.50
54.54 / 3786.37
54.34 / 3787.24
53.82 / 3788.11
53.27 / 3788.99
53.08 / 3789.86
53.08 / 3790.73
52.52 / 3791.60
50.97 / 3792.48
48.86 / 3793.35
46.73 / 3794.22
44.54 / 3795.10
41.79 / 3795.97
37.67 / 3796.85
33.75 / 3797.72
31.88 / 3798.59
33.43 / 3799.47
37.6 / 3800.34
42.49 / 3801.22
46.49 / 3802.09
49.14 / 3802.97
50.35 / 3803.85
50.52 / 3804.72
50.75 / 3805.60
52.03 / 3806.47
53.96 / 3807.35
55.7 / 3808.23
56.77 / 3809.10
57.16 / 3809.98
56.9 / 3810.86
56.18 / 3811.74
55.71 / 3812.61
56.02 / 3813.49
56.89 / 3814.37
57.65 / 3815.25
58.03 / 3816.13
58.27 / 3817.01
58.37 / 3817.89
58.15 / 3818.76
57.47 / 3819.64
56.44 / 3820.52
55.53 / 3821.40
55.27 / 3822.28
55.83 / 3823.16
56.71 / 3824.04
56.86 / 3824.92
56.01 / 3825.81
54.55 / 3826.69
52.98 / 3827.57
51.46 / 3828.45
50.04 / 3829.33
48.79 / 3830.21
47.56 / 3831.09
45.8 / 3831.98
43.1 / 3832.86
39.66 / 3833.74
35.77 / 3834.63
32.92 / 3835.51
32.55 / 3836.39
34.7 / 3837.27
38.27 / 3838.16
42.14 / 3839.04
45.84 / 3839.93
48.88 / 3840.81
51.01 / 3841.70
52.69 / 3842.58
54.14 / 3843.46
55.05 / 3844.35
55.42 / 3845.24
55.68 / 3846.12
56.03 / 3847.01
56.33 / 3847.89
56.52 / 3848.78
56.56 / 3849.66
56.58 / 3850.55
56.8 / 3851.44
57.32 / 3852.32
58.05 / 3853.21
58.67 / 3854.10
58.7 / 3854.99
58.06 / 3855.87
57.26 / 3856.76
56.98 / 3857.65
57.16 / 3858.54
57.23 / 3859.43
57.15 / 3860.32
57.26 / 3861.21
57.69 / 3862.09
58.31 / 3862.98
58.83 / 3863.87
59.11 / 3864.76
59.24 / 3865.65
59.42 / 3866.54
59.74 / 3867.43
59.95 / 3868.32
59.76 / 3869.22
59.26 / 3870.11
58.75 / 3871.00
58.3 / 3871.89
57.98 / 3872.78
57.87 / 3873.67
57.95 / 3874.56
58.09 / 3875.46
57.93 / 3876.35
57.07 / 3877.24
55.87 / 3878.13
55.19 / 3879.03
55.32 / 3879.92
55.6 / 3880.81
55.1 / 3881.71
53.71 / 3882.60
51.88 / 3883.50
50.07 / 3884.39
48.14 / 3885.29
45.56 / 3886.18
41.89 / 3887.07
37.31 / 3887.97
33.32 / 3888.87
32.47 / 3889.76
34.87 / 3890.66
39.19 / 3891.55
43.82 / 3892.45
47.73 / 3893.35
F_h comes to 116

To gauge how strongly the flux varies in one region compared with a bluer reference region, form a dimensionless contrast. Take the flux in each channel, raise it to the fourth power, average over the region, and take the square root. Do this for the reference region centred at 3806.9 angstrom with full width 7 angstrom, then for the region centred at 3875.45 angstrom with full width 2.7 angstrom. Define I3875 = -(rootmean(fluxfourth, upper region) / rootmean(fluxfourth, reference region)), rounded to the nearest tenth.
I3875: -1.2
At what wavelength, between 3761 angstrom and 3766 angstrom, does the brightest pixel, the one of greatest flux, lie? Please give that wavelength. 3761.17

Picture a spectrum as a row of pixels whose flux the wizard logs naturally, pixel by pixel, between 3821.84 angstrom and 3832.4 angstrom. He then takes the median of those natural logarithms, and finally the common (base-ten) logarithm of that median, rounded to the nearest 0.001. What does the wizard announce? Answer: 0.600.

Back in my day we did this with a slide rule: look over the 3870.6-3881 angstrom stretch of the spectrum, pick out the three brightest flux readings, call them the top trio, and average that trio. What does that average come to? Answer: 58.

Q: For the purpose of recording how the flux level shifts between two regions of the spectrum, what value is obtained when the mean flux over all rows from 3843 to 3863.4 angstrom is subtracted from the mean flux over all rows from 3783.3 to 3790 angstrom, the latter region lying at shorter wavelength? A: -2.6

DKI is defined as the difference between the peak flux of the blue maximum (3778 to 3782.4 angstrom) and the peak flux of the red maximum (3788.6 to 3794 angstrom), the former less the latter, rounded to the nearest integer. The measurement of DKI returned 3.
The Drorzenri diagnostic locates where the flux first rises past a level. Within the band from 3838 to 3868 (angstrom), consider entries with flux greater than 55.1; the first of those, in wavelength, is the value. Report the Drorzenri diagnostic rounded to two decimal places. 3845.24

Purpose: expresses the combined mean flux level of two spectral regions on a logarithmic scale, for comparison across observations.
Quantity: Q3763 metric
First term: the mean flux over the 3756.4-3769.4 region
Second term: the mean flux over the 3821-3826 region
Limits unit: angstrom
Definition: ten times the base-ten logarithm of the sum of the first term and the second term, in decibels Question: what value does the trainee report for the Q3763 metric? 20.22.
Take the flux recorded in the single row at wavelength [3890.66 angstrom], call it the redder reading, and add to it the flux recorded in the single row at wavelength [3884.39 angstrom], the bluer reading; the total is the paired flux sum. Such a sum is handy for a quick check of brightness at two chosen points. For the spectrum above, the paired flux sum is 85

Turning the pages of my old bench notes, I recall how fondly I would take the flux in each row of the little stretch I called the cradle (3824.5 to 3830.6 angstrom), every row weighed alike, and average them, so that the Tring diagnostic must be 53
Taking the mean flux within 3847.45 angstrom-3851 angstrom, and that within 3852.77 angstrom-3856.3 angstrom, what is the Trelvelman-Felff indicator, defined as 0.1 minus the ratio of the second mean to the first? -0.93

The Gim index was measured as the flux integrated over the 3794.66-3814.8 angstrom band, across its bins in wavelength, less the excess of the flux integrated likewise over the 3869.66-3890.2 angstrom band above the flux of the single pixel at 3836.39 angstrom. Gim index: -64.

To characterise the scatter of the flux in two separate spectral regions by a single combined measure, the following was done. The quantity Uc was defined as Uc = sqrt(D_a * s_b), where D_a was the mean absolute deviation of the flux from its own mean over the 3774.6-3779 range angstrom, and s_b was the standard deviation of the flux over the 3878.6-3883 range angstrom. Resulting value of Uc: 1.1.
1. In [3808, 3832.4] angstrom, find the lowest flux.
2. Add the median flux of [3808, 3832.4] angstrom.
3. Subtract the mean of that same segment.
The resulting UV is 46.8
